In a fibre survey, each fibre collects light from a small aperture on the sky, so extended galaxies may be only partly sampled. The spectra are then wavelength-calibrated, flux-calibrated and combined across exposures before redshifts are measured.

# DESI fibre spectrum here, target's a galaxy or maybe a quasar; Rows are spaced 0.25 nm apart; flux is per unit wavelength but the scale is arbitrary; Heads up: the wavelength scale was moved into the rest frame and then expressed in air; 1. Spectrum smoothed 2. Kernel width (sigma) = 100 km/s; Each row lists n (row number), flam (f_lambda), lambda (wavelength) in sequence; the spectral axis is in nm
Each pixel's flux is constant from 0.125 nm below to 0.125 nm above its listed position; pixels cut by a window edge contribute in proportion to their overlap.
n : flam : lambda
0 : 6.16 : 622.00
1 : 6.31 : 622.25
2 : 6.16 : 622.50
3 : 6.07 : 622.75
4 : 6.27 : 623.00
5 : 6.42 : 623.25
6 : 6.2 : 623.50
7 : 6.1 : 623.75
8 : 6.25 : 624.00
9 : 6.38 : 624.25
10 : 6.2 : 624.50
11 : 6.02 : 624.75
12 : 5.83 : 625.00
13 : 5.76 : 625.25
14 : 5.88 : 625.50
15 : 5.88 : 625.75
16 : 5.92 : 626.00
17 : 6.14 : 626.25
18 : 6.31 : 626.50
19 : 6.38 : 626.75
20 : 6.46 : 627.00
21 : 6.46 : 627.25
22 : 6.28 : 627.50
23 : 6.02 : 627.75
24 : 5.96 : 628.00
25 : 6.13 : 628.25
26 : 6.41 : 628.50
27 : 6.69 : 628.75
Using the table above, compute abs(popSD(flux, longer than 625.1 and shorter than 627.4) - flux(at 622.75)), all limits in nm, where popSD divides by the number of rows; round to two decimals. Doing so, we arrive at 5.81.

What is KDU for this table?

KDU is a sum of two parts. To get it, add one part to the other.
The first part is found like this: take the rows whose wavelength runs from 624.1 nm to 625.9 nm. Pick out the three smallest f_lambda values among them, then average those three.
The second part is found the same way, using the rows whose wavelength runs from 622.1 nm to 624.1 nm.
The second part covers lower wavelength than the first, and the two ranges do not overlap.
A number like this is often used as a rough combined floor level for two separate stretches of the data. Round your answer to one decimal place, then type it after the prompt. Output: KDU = 11.9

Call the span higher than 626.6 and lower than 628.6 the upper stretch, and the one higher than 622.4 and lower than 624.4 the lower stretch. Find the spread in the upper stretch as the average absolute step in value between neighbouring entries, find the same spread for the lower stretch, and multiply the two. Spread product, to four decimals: 0.0219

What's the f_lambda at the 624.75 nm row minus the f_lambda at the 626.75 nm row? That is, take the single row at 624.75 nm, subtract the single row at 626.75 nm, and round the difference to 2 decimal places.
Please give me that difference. -0.36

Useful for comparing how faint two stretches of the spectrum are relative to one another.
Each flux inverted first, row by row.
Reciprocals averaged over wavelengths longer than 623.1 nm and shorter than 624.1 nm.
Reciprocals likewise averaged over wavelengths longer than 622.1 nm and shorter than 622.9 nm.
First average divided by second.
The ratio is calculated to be 0.990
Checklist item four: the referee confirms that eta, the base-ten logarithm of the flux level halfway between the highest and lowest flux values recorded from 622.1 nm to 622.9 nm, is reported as 0.792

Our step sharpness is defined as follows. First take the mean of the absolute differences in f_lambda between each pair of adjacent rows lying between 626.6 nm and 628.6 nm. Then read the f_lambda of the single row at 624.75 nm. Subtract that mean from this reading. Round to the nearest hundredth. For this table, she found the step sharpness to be 5.87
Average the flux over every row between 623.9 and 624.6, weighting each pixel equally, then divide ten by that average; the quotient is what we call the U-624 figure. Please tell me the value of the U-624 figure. 1.59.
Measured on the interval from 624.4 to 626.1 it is 1.69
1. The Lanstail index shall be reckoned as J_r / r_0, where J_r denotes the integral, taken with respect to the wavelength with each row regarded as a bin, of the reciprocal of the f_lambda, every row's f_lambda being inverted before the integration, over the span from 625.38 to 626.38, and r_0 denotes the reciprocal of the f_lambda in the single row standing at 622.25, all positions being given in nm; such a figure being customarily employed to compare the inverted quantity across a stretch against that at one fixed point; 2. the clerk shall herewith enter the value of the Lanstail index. 1.06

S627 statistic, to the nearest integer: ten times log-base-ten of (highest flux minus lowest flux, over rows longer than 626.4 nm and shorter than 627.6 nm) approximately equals -7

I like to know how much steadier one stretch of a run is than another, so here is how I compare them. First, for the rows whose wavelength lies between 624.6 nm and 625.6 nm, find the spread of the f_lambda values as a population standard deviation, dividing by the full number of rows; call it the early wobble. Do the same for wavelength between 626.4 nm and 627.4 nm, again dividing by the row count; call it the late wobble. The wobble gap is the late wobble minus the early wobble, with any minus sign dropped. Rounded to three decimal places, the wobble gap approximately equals 0.033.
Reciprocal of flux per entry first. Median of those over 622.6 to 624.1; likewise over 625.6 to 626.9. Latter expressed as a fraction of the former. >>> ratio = 1.01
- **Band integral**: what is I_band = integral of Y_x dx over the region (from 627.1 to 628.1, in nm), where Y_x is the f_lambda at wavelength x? 6.2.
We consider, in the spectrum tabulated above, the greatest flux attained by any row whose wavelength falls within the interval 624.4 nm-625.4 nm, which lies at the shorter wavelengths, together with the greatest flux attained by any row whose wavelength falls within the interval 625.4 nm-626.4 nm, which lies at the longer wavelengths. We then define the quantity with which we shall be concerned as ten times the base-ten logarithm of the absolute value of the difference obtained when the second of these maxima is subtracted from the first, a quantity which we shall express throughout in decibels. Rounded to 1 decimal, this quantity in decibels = -12.2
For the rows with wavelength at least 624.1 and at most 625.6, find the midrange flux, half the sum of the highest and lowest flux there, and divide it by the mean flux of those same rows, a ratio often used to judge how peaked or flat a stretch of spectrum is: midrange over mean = 1.01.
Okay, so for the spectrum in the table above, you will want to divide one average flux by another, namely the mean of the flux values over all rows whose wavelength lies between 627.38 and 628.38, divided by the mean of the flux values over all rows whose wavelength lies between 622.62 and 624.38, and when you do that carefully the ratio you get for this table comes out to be 0.98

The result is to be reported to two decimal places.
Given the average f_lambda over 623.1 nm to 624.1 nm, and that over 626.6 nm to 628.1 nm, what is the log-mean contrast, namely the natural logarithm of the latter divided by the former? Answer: 0.00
